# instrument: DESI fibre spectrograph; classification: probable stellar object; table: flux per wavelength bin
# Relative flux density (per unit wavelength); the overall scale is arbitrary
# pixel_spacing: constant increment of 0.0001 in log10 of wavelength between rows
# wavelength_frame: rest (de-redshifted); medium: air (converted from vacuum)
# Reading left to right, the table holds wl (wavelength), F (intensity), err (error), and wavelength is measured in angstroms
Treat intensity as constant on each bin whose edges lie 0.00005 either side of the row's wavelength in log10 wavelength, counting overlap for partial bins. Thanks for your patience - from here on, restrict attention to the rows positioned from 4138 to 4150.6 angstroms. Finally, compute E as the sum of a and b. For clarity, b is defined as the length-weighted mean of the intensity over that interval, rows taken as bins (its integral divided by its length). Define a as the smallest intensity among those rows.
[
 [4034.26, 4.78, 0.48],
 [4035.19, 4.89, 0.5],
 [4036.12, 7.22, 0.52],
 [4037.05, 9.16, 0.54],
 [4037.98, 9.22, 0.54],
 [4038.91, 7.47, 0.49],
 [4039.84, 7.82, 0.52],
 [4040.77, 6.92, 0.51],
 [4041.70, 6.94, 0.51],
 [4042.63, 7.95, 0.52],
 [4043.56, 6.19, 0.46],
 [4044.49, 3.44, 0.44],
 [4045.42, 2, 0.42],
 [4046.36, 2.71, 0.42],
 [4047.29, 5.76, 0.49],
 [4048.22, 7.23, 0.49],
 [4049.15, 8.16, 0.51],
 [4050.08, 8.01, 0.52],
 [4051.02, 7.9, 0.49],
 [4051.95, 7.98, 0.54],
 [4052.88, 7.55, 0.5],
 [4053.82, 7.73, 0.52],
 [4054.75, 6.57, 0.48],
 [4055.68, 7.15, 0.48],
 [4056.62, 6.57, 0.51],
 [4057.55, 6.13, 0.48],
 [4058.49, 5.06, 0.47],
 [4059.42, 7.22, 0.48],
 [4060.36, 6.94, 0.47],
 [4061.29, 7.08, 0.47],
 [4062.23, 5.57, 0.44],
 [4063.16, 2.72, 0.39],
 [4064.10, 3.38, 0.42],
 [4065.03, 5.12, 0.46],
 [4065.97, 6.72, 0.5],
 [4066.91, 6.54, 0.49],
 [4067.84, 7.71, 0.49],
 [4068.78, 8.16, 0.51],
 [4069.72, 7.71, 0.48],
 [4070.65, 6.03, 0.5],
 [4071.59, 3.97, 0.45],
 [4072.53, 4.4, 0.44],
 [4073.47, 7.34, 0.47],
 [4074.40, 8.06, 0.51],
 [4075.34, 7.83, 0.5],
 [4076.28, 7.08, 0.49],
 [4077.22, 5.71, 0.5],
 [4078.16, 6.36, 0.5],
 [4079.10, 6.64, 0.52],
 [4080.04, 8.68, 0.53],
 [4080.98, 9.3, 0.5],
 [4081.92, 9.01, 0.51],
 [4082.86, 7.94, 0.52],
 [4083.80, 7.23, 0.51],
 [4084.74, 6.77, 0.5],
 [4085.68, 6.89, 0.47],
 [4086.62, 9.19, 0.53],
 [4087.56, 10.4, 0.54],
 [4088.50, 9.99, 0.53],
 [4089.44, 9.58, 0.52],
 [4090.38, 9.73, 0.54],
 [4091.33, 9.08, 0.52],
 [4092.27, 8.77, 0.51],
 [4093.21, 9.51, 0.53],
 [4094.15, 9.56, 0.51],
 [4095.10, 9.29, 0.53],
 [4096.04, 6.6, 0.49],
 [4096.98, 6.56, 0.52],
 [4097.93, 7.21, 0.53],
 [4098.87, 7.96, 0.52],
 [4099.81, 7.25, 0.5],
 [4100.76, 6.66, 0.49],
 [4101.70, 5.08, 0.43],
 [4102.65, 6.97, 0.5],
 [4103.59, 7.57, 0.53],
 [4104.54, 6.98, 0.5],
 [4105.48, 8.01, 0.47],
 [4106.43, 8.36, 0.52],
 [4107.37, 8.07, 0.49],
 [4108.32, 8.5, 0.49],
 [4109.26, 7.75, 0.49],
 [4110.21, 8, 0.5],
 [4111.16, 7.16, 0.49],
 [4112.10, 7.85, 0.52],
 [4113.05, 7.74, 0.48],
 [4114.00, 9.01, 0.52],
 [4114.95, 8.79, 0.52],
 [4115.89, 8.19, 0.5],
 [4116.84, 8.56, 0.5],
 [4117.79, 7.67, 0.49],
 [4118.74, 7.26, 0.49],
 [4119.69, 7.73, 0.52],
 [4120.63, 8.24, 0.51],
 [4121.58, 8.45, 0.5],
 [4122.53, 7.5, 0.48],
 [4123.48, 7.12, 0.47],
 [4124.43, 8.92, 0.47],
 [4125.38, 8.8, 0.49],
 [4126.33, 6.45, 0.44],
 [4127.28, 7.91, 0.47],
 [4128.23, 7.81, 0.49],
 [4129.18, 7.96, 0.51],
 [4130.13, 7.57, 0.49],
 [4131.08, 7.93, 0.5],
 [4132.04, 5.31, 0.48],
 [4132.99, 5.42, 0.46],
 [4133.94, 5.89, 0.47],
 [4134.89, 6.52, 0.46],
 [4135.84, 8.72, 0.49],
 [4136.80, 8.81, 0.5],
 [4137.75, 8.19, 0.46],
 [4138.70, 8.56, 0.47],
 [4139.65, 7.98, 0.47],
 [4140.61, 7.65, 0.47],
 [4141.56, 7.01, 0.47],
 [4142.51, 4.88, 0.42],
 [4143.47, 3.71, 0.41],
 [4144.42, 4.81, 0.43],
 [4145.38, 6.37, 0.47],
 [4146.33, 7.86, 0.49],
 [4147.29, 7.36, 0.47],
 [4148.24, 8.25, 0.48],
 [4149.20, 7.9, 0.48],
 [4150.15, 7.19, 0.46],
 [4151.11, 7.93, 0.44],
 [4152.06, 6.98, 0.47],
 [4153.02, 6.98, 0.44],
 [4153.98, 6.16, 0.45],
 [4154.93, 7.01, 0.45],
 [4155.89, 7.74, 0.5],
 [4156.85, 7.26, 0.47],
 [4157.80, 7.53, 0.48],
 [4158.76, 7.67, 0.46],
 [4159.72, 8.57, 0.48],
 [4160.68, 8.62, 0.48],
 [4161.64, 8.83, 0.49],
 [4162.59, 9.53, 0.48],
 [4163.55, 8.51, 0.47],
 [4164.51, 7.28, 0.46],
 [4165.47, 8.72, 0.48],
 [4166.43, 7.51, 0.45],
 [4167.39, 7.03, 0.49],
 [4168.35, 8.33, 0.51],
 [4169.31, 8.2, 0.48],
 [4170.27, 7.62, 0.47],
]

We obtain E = 10.6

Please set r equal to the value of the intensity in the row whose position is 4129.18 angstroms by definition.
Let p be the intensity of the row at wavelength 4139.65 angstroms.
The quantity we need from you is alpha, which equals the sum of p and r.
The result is 16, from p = 7.98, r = 7.96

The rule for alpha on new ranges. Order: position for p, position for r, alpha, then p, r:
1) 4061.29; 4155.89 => 15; 7.08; 7.74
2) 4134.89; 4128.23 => 14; 6.52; 7.81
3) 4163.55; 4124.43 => 17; 8.51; 8.92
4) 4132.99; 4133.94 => 11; 5.42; 5.89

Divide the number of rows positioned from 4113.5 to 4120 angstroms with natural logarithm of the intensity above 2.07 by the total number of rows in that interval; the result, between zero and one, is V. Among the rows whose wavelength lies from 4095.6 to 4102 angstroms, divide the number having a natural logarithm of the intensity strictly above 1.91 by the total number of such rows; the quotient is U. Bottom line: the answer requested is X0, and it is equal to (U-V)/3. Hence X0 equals -0.05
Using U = 0.4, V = 0.6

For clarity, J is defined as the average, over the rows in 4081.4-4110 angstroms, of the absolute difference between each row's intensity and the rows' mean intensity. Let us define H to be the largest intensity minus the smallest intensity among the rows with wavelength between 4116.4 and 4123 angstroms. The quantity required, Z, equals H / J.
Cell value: 1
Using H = 1.3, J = 1.1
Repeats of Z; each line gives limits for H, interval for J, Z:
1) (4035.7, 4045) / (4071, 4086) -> 5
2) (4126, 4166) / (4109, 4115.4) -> 12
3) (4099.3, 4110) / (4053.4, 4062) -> 6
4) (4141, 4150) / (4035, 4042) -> 5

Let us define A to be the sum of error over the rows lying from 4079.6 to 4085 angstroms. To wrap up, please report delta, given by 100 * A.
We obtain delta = 307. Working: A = 3.07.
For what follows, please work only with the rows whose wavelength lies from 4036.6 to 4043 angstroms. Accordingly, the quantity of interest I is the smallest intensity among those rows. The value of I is 6.92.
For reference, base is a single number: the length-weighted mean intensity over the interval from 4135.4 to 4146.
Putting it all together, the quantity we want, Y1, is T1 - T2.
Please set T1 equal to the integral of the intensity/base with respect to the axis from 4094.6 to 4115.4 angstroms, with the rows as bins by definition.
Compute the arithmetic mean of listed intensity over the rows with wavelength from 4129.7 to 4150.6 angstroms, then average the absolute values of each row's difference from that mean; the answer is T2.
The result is 21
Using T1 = 23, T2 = 1.19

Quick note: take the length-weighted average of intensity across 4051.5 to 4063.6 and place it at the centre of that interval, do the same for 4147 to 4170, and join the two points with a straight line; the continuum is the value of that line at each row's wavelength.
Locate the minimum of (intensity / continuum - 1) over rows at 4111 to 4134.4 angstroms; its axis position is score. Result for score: 4132.04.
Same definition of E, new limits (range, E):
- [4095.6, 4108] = 12.3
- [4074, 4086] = 13.2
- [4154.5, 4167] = 15.1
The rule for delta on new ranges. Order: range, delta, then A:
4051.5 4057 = 303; 3.03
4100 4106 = 292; 2.92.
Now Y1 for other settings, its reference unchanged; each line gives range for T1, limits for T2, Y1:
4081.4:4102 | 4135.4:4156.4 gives 23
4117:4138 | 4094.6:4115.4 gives 22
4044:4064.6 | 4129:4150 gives 17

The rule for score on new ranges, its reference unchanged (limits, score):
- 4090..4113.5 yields 4101.70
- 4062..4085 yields 4063.16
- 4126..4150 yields 4143.47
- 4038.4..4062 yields 4045.42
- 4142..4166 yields 4143.47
